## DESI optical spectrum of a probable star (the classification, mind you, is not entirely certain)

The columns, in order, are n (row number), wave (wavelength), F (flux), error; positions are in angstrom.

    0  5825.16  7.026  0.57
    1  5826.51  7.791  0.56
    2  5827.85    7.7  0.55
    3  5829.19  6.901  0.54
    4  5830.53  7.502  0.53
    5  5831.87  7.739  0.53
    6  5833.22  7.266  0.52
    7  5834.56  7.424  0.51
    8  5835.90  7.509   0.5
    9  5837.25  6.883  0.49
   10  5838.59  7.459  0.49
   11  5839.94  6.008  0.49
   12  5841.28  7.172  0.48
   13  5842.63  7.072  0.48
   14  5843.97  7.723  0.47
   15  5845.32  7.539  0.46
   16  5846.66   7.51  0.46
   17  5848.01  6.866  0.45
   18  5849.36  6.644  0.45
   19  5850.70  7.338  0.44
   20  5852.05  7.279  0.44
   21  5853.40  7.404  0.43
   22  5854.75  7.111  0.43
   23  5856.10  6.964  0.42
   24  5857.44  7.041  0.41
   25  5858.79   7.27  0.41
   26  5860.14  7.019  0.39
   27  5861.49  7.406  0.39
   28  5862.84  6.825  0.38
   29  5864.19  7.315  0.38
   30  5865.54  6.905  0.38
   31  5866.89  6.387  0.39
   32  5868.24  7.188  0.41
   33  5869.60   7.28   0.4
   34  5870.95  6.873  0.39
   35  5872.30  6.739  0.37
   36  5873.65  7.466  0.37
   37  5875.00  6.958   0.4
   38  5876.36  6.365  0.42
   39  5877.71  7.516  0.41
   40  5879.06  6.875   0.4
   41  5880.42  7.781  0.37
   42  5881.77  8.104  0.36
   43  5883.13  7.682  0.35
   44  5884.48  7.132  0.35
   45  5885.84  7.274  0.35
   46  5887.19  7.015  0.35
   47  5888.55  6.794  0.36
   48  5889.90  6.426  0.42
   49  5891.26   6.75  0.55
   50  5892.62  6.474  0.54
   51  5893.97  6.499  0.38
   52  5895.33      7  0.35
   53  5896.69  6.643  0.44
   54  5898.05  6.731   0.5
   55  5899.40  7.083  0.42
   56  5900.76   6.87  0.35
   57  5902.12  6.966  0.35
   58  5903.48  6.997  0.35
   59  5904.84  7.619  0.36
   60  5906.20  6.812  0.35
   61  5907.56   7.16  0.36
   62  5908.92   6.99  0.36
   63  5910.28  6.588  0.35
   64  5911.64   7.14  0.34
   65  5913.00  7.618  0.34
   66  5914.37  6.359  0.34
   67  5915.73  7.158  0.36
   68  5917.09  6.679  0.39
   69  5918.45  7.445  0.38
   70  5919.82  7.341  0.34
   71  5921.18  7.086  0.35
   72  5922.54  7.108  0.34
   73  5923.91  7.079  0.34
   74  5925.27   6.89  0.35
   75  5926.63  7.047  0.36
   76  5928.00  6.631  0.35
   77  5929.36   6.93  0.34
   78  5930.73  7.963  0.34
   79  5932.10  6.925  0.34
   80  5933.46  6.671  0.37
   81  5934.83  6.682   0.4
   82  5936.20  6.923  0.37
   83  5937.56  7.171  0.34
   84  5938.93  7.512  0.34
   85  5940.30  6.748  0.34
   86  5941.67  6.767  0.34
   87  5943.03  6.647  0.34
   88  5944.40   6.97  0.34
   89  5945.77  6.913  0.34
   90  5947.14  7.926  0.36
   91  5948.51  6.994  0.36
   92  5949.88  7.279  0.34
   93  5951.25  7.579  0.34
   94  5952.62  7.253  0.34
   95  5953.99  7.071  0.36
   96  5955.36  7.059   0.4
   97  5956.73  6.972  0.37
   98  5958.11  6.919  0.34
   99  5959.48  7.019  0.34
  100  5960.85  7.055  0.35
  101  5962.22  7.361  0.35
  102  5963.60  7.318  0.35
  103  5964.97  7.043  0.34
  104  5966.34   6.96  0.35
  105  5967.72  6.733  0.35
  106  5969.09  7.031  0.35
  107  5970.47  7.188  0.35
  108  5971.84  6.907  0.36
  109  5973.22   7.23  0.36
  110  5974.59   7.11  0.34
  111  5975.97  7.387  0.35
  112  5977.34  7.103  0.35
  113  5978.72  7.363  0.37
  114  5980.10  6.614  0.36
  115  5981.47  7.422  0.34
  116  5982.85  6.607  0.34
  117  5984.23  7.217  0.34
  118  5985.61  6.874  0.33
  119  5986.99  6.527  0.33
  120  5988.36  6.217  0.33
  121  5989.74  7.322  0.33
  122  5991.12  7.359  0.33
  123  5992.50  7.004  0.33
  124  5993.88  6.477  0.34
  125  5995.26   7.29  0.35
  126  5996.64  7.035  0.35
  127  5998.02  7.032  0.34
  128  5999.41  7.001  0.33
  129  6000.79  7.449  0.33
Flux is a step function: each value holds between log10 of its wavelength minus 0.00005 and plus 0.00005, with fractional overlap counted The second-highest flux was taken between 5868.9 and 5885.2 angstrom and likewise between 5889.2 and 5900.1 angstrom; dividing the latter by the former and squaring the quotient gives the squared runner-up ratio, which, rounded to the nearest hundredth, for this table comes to 0.81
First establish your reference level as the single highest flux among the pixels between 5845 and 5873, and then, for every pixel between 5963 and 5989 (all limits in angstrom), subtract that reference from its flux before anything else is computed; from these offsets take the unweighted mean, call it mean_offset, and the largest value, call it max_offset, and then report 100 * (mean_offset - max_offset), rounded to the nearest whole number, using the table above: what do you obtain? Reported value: -43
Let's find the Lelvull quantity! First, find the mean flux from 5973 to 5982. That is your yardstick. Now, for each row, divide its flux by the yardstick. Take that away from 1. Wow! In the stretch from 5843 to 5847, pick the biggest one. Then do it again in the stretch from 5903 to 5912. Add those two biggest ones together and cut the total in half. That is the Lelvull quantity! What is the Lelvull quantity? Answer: 0.018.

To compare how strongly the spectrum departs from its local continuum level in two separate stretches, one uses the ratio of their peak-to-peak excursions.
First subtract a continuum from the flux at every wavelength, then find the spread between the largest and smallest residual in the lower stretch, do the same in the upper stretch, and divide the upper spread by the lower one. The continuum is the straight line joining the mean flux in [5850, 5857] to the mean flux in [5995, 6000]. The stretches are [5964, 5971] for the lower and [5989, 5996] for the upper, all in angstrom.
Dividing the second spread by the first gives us 1.9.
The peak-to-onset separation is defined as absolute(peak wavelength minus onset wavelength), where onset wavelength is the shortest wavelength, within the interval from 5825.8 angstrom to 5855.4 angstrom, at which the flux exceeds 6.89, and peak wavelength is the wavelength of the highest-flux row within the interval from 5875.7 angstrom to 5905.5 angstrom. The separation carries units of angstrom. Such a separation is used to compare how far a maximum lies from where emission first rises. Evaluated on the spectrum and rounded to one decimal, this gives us 55.3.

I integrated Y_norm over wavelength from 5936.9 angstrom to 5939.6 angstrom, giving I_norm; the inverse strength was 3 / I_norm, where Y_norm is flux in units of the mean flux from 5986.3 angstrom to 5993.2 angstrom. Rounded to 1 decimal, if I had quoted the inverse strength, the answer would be 1.0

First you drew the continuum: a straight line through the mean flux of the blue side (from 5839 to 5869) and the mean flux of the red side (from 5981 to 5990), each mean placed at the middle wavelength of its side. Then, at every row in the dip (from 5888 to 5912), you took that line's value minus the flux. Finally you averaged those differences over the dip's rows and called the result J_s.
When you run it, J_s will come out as 0.15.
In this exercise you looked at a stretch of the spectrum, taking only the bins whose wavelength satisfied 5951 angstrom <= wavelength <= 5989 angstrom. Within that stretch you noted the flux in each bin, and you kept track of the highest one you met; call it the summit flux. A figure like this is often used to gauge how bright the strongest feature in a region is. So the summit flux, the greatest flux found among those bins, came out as 7.579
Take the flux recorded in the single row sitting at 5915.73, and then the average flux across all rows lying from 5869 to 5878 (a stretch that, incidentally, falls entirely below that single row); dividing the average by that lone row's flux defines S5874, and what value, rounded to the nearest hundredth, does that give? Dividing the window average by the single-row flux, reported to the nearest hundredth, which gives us 0.98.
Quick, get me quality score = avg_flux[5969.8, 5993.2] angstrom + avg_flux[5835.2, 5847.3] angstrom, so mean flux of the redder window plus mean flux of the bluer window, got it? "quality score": 14.2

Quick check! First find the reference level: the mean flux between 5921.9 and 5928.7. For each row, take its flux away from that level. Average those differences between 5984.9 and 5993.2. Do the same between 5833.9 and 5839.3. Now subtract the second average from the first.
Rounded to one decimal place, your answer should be 0.4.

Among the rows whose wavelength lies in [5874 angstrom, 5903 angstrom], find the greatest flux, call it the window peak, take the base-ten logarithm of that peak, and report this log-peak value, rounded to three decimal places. 0.909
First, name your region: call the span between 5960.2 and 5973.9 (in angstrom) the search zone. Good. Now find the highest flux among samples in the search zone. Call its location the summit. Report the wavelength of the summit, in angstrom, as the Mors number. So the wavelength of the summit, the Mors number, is 5962.22 angstrom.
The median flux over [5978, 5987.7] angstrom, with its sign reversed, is -6.87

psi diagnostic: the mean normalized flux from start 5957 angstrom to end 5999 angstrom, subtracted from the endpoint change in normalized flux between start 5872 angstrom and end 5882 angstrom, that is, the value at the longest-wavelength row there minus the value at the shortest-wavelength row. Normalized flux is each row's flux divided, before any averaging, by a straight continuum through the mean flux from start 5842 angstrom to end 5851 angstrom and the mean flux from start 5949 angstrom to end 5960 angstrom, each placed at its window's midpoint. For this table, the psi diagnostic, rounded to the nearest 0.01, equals -0.80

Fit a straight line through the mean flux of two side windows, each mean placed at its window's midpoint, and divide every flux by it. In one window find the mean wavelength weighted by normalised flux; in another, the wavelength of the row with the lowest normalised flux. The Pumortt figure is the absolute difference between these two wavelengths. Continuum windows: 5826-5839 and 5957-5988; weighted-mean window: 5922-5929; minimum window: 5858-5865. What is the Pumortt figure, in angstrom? 62.4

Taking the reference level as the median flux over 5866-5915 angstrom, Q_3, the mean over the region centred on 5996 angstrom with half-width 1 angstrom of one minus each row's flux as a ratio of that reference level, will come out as -0.026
